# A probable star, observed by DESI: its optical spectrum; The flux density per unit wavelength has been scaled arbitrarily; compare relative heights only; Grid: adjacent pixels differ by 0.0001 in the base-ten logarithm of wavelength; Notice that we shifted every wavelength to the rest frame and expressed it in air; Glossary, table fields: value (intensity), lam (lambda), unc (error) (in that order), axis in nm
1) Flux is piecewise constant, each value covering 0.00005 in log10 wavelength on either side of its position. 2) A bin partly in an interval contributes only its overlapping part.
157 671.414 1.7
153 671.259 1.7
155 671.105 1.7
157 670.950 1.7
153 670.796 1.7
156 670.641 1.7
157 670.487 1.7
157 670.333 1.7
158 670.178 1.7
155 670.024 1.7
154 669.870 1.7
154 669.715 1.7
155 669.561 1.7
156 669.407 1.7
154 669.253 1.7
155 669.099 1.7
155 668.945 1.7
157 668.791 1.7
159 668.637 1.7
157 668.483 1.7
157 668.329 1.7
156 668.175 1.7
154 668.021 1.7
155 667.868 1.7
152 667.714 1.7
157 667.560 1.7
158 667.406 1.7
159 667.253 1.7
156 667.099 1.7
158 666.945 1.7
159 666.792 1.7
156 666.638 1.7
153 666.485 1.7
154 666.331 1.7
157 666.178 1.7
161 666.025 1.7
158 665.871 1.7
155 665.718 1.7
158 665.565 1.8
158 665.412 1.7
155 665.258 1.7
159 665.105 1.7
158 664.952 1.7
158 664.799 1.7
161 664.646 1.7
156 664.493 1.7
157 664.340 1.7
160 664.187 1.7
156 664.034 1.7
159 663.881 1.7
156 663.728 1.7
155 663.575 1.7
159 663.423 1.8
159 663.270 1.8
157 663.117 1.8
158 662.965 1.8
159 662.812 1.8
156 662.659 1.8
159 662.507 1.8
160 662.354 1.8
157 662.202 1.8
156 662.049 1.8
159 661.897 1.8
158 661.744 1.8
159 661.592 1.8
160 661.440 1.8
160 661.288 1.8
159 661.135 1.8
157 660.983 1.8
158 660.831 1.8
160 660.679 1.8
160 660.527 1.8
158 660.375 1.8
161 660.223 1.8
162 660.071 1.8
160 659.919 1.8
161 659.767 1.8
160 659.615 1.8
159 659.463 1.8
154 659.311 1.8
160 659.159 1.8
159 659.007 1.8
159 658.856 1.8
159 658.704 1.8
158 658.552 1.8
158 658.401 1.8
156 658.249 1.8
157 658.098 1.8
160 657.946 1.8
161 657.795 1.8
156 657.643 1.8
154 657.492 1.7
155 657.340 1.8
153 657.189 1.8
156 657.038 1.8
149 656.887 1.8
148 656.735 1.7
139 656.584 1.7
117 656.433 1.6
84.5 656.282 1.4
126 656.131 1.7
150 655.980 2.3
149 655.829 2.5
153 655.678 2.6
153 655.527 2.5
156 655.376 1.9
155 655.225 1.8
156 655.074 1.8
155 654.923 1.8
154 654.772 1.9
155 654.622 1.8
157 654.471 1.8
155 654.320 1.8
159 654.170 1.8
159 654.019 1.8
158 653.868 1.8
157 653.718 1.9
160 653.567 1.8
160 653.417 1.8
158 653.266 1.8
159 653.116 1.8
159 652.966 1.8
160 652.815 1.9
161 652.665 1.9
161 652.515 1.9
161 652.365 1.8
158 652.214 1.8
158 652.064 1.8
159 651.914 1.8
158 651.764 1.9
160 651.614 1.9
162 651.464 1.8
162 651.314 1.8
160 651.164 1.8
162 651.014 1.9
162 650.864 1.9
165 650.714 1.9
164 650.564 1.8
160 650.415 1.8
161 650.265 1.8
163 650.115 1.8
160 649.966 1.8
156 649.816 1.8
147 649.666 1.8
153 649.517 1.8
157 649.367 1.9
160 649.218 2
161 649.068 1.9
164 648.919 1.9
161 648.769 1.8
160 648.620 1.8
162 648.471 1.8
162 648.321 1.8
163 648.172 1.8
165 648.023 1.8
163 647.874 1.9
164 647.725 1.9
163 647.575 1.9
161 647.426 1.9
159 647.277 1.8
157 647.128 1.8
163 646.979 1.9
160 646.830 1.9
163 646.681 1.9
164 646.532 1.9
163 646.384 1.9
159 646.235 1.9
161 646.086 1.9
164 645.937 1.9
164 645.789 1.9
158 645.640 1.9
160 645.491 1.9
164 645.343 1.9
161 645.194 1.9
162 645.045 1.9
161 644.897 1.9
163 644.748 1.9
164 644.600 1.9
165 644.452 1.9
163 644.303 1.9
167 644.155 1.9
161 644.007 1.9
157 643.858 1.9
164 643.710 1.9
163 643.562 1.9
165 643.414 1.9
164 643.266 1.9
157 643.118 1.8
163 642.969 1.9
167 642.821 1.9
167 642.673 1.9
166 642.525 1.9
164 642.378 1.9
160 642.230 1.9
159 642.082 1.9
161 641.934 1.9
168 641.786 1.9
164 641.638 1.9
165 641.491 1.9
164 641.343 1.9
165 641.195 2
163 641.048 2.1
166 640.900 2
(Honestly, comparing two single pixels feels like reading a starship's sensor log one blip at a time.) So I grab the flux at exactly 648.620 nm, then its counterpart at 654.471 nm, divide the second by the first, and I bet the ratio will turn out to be 0.98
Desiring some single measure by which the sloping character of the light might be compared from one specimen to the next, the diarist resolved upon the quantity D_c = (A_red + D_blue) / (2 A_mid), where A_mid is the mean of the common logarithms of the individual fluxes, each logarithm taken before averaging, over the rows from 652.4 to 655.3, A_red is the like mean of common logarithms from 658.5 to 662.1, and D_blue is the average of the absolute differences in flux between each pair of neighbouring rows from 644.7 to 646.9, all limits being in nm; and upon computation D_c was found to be 1.04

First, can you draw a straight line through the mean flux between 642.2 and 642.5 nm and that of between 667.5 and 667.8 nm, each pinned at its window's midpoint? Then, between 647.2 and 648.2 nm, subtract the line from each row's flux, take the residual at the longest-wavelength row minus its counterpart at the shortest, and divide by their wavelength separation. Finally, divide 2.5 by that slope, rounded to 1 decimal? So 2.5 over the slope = 0.5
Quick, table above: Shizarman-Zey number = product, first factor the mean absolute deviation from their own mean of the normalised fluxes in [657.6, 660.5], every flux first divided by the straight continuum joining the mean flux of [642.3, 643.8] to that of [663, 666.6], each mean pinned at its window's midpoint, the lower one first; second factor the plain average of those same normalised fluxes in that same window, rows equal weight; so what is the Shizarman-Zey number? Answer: 0.010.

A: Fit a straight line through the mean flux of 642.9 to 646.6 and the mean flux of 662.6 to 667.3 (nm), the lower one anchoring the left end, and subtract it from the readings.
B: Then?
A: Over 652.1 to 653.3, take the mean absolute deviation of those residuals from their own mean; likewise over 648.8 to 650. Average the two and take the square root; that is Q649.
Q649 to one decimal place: 1.6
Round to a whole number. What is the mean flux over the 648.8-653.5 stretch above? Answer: 160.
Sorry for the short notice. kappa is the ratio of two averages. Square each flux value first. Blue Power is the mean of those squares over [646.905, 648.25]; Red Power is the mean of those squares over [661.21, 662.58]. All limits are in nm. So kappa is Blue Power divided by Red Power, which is 1.04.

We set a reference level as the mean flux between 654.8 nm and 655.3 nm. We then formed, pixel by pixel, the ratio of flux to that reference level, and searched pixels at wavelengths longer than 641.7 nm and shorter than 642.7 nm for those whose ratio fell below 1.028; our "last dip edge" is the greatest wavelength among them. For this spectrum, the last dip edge 642.082 nm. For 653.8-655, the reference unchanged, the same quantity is 654.923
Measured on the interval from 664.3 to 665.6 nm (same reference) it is 665.565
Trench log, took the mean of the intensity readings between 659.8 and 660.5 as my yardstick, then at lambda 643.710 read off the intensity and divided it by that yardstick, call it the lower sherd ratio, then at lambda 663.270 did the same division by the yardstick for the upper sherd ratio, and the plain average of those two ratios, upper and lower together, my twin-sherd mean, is 1.01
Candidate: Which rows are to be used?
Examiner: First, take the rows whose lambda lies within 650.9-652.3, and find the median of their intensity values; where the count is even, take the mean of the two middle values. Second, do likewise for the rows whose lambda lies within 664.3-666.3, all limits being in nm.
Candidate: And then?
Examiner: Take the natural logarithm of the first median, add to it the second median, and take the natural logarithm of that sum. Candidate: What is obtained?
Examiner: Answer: 5.09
